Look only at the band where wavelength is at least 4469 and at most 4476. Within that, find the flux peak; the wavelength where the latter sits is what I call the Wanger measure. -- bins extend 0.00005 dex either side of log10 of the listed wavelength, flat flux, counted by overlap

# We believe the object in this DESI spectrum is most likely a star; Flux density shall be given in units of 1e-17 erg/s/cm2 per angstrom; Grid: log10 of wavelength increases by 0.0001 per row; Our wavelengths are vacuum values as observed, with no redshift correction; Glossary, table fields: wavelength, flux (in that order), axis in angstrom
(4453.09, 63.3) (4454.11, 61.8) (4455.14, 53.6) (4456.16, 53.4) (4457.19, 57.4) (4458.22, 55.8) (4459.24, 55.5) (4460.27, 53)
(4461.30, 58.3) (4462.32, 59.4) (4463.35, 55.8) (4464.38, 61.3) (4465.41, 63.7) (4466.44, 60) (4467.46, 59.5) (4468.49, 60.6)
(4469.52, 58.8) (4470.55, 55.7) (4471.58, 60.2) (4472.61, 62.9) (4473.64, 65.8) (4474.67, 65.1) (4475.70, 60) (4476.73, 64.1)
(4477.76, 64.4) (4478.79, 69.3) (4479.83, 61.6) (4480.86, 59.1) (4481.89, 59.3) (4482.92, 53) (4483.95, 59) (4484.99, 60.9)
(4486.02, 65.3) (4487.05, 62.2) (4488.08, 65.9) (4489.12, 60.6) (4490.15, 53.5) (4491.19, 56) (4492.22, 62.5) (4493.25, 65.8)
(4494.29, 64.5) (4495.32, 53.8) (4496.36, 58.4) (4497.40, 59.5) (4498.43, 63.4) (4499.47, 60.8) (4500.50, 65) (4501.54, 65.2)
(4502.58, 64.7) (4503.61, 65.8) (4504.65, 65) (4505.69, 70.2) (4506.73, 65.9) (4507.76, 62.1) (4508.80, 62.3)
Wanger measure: 4473.64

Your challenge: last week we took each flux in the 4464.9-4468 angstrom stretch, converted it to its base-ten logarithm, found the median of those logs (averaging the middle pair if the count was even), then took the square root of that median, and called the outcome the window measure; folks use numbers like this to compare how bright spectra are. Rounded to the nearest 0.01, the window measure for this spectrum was 1.33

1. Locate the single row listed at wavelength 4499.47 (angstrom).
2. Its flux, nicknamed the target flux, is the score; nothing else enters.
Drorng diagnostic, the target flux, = 60.8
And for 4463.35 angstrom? 55.8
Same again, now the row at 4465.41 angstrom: 63.7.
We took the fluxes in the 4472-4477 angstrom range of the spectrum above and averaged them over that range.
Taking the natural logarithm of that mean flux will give 4.15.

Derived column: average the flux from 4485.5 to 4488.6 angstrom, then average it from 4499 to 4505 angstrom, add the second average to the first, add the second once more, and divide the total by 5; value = 38.7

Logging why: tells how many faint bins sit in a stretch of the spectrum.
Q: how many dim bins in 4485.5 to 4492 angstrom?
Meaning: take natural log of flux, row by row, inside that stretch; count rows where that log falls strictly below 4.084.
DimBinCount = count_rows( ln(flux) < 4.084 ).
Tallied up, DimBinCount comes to 2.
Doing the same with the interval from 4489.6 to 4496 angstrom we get 3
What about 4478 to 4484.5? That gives 4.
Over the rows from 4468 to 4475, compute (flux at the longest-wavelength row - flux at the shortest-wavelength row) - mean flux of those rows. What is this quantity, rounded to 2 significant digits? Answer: -57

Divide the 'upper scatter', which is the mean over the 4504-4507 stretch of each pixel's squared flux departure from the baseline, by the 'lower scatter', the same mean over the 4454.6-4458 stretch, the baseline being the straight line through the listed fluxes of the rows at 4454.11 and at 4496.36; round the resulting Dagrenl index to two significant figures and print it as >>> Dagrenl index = 1.9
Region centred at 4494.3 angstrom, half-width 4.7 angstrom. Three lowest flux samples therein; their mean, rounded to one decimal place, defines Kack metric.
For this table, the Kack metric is 54.4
